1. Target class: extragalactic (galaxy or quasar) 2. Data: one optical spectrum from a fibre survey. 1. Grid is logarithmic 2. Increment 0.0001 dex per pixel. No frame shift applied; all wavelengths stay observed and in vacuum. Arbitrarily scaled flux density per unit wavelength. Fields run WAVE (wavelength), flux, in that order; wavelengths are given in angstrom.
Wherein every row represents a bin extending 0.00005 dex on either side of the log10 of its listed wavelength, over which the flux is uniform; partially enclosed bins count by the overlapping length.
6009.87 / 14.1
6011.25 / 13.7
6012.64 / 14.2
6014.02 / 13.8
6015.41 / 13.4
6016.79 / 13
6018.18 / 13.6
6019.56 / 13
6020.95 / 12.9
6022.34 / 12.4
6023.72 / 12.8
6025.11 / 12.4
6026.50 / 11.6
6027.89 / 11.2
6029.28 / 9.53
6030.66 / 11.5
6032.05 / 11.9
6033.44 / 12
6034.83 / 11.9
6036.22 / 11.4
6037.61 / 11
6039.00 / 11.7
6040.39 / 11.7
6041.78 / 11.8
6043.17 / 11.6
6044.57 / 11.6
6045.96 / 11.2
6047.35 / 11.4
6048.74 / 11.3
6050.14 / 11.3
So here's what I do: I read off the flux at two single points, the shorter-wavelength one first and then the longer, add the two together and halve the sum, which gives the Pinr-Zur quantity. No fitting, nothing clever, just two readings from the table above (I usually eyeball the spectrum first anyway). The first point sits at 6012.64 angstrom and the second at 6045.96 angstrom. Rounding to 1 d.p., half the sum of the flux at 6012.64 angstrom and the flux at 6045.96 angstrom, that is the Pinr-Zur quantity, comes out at 12.7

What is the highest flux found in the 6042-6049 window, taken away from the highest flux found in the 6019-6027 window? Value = 1.4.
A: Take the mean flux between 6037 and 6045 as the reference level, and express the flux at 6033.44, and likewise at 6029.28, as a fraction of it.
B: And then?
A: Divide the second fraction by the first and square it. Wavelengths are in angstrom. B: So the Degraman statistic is 0.63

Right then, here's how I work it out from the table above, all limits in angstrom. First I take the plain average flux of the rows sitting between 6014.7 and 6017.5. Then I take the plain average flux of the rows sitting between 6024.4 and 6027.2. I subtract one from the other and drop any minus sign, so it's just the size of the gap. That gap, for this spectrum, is 1.2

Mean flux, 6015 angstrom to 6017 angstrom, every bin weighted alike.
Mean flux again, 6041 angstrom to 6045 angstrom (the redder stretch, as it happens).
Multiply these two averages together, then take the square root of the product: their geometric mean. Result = 12.4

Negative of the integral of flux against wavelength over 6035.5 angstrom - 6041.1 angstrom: -64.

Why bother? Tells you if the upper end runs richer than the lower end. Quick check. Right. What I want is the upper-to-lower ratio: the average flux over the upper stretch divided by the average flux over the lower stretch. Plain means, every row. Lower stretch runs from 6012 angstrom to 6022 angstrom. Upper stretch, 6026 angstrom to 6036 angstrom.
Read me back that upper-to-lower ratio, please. 0.85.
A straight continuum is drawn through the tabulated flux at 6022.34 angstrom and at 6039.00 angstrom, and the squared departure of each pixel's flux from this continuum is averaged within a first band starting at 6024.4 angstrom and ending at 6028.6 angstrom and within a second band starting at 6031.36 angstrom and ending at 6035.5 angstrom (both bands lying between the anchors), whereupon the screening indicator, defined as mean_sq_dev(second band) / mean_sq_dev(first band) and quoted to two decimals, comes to 0.01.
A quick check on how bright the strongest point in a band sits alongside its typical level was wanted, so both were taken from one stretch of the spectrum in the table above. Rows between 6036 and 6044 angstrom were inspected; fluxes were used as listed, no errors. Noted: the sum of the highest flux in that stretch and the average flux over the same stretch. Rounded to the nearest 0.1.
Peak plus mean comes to 23.3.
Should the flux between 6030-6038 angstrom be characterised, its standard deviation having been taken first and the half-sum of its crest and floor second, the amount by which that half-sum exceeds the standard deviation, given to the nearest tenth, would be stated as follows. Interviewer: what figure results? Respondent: 11.1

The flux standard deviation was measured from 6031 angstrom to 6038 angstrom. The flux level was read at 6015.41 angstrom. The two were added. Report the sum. 13.8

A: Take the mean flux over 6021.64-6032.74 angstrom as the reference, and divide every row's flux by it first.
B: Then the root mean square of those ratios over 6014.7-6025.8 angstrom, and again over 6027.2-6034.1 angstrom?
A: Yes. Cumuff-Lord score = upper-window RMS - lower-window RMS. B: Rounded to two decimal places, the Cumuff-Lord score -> -0.14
